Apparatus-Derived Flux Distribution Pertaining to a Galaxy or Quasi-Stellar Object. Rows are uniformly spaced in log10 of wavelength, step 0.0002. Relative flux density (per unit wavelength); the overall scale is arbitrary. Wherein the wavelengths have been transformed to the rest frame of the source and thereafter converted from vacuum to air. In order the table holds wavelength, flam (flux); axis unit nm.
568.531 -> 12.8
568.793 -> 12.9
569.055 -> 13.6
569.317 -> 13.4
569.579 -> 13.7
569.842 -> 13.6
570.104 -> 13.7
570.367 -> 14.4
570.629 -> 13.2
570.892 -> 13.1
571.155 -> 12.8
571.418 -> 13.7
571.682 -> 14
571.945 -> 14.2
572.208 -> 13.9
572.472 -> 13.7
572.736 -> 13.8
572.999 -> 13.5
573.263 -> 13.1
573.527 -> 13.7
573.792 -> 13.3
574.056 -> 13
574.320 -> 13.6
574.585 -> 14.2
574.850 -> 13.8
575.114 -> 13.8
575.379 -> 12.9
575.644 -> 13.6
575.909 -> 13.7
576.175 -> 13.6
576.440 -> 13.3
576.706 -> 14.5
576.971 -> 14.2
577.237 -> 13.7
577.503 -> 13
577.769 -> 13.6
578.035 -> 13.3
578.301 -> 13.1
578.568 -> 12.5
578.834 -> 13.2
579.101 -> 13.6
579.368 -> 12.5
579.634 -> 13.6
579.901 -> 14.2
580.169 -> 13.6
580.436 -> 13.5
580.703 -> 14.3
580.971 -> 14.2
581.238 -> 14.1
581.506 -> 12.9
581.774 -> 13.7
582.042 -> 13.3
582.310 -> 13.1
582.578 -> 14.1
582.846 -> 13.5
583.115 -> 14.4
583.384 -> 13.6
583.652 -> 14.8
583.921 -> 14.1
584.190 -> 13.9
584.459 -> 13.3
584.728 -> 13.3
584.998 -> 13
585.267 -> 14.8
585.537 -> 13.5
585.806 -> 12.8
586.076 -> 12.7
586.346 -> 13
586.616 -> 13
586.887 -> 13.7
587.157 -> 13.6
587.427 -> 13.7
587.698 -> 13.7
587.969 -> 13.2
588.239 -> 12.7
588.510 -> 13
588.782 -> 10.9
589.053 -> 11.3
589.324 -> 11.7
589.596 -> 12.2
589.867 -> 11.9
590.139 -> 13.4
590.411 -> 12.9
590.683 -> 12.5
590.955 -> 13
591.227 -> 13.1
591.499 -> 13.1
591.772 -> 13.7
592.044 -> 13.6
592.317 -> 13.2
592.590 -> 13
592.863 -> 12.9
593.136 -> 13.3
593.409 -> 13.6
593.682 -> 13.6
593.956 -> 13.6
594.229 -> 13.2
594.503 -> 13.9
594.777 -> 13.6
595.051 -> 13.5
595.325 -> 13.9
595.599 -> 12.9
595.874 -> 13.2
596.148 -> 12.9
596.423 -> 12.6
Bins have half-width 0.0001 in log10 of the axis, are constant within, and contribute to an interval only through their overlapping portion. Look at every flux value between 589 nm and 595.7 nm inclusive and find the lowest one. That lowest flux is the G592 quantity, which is 11.3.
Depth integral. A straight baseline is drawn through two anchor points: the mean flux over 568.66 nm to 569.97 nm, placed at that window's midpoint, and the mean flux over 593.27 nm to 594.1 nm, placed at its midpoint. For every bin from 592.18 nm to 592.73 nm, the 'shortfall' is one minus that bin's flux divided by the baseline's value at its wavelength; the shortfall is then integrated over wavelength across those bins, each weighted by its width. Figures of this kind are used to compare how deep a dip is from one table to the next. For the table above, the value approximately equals 0.020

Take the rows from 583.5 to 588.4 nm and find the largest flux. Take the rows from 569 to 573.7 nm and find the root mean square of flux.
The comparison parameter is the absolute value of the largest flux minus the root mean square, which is 1.18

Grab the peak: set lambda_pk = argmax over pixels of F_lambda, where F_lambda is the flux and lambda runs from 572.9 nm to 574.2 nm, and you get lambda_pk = 573.527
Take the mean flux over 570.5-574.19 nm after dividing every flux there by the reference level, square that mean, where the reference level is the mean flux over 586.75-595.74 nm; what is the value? 1.068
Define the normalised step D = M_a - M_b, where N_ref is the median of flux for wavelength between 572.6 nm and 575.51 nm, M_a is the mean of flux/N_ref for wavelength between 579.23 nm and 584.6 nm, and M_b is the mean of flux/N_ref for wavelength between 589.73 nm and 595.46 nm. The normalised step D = 0.0348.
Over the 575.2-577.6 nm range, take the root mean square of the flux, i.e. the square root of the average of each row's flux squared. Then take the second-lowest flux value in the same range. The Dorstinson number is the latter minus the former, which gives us -0.62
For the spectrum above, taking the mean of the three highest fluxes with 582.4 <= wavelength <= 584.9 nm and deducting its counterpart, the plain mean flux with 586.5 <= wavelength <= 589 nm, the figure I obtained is 1.4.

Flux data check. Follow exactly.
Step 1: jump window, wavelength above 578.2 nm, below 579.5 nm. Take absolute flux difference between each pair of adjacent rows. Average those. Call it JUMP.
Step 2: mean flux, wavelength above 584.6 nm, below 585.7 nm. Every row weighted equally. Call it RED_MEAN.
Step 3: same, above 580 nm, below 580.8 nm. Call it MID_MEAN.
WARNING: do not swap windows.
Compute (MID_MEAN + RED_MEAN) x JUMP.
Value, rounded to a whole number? 19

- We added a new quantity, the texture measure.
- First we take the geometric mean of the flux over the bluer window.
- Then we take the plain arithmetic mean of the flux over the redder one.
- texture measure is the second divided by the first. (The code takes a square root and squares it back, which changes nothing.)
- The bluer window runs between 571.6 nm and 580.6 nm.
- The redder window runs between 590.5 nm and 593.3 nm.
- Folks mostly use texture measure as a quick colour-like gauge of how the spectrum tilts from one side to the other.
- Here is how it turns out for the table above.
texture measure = 0.97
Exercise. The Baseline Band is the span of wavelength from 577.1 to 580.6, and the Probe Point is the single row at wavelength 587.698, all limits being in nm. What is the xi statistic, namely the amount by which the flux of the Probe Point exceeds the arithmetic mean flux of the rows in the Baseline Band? 0.4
